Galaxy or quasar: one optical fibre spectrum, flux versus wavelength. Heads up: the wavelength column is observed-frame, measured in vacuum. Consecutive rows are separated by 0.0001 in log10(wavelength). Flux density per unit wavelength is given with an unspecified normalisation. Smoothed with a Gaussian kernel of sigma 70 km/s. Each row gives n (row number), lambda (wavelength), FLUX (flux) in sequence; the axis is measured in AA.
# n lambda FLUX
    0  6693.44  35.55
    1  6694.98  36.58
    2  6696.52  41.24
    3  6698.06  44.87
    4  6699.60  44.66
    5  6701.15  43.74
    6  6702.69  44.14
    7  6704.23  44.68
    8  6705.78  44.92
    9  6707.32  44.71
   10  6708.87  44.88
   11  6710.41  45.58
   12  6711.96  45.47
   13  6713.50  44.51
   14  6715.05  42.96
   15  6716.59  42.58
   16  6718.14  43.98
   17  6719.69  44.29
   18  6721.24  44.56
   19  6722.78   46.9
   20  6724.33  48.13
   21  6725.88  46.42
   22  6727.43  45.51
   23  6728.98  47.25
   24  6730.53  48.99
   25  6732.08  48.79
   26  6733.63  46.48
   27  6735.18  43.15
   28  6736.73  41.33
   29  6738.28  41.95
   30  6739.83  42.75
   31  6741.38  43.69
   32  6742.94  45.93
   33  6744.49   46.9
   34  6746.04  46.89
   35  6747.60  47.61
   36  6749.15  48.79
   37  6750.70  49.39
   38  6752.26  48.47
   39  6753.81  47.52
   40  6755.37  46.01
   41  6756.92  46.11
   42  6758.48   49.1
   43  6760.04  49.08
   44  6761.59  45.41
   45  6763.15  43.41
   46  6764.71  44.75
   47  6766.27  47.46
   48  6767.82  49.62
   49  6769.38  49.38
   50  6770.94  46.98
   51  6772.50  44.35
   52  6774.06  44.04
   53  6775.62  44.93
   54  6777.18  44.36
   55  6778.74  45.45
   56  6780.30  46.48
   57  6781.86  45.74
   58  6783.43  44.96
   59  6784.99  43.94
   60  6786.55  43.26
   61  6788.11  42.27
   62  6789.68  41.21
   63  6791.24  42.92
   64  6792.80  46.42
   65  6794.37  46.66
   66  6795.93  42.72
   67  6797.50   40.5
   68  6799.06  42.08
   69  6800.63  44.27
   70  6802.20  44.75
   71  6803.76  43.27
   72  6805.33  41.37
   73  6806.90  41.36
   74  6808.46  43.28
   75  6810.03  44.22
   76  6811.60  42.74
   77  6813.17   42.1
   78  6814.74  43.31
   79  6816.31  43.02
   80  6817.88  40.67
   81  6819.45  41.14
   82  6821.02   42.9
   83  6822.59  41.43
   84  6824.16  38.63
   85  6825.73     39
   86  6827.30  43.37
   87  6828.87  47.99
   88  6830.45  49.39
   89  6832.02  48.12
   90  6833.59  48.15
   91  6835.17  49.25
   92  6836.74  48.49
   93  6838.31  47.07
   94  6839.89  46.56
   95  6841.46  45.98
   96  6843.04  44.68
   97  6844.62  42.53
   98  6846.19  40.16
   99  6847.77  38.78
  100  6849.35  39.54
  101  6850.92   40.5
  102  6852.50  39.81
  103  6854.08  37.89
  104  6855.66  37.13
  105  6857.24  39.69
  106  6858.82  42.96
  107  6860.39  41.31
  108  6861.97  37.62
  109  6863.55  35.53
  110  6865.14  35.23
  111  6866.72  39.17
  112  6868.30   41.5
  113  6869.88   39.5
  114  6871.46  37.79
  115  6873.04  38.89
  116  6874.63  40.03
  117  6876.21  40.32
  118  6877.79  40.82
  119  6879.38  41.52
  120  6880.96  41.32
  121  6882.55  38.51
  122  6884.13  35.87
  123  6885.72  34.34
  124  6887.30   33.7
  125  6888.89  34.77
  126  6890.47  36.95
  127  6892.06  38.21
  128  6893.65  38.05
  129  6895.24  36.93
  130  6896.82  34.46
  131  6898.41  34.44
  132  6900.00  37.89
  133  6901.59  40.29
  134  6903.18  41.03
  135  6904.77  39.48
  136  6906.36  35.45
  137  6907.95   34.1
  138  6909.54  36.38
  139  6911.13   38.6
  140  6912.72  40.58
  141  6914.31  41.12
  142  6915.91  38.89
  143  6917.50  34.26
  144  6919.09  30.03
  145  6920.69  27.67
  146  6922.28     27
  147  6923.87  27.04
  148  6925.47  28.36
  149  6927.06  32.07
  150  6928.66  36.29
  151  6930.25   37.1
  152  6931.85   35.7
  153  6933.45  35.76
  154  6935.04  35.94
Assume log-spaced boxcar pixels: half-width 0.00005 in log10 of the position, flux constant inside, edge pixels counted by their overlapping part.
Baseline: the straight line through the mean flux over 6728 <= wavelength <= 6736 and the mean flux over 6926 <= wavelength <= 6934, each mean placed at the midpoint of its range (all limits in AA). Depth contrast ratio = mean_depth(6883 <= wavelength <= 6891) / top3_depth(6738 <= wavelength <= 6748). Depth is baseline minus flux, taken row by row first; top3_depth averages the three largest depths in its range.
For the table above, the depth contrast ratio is 0.7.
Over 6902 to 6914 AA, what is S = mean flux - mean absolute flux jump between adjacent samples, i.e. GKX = 36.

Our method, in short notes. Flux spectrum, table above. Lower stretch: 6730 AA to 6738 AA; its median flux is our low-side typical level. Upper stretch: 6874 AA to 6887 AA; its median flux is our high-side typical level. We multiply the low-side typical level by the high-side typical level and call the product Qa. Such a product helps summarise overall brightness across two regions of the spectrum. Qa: 1867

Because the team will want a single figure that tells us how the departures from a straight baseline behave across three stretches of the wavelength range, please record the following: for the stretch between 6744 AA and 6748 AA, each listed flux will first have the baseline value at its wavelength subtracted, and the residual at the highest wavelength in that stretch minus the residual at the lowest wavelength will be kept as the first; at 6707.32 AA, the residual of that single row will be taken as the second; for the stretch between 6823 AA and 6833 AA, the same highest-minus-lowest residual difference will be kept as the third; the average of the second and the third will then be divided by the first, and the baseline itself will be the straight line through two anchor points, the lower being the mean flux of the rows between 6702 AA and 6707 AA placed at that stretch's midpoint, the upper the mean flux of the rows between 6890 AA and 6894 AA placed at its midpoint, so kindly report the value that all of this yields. 6.1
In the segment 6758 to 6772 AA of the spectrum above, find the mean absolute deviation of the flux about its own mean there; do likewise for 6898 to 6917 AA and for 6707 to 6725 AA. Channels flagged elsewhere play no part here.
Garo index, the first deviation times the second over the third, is 3.6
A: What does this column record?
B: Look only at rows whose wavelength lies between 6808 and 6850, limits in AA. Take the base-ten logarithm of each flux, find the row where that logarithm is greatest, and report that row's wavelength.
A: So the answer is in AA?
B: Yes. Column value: 6830.45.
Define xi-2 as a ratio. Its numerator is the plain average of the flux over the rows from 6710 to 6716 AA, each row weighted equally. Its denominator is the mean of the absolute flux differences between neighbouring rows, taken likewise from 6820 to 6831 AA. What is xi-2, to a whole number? 18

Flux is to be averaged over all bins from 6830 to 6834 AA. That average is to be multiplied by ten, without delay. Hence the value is 486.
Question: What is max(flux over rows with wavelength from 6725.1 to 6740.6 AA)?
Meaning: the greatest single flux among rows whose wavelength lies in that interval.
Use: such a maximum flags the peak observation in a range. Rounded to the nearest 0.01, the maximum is 48.99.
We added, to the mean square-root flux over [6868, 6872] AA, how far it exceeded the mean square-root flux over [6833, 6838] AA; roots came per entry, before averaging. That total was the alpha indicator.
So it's 5.61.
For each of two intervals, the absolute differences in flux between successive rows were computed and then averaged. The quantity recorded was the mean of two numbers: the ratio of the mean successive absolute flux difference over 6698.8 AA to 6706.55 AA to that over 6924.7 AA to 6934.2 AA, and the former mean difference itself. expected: 0.39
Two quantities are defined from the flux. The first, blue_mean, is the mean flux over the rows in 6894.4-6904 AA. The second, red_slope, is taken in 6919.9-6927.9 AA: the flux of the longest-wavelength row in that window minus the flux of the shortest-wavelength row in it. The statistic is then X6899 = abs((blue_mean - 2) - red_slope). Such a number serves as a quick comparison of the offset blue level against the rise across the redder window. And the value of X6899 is 31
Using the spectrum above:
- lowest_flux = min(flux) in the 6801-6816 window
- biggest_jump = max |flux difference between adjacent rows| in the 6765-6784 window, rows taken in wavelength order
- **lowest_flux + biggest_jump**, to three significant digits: 44.0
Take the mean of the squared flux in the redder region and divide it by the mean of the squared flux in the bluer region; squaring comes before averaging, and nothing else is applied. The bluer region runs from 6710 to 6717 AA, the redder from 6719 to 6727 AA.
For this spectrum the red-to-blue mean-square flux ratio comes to 1.1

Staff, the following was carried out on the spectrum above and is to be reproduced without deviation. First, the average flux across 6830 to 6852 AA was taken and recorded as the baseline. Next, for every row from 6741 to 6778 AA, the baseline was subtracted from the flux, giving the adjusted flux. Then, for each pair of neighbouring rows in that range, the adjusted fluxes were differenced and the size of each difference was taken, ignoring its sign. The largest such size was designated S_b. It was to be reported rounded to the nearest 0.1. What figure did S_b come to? 3.7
